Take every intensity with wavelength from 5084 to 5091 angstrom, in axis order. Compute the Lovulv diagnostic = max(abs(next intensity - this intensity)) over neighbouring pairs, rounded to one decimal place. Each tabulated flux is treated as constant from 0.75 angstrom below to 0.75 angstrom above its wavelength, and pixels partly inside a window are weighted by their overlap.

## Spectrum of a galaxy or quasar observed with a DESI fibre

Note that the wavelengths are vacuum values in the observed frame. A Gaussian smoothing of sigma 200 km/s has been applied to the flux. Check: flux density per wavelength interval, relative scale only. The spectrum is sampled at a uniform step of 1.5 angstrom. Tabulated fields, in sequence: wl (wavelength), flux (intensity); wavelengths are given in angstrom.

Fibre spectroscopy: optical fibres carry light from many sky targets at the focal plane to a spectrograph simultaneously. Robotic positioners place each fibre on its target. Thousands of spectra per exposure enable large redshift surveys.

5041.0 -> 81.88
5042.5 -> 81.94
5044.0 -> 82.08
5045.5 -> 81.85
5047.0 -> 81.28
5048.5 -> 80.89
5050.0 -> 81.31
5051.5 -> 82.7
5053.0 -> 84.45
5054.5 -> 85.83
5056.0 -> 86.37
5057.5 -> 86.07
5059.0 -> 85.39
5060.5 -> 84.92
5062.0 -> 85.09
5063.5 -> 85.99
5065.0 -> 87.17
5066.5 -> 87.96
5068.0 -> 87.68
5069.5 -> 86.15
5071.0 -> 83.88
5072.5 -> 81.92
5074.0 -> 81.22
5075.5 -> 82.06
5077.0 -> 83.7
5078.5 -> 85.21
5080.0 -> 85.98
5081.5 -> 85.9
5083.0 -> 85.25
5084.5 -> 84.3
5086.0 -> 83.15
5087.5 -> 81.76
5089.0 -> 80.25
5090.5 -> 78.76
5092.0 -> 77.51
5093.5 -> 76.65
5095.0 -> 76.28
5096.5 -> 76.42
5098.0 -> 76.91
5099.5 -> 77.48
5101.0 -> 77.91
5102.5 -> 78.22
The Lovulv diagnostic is 1.5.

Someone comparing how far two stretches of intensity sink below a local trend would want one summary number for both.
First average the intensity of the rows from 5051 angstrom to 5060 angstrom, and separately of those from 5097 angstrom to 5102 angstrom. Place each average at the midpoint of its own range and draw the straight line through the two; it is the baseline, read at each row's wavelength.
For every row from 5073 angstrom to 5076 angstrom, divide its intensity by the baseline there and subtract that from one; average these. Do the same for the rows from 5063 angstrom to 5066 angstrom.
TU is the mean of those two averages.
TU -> -0.017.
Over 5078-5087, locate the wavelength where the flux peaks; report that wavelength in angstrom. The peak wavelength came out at 5080.0 angstrom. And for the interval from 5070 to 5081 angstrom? 5080.0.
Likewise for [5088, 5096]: 5089.0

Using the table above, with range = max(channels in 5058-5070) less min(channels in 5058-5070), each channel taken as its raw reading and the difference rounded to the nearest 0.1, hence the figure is 3.0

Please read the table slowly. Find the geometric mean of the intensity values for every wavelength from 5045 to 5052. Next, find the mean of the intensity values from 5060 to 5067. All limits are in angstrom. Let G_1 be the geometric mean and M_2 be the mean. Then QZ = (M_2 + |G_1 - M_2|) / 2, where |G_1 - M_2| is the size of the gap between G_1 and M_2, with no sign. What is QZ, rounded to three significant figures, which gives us 45.4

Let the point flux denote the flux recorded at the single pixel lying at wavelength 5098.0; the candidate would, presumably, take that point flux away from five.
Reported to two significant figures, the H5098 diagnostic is -72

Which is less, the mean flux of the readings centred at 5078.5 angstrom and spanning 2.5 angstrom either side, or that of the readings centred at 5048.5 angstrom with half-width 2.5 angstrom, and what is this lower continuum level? 81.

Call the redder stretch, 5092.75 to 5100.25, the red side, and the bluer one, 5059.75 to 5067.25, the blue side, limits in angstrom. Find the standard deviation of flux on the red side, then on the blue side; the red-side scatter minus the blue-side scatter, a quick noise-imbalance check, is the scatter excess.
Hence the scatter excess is -0.8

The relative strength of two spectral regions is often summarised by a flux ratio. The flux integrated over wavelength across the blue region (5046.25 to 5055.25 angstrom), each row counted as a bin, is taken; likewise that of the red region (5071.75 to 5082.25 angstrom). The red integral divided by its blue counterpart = 1.18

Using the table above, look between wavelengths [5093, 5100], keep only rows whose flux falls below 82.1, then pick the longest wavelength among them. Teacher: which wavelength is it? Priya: 5099.5 angstrom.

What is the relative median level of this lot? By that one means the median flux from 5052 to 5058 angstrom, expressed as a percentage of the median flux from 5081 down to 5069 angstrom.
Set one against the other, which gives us 103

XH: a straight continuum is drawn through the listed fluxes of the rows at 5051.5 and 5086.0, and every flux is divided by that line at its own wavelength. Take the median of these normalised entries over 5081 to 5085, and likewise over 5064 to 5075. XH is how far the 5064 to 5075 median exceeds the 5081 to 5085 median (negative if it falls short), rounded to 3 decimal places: 0.013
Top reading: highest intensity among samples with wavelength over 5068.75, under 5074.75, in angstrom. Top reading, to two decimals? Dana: 86.15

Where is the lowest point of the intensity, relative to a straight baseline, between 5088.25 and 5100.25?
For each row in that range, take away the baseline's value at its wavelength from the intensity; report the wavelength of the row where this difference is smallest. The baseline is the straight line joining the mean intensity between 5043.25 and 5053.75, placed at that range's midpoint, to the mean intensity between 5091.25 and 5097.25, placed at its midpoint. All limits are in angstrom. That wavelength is 5095.0 angstrom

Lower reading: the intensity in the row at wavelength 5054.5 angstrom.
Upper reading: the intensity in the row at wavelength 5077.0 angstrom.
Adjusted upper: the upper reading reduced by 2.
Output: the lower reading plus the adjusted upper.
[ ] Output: 168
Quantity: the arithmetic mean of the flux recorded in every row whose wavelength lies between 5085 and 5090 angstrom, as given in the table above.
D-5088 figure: 82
